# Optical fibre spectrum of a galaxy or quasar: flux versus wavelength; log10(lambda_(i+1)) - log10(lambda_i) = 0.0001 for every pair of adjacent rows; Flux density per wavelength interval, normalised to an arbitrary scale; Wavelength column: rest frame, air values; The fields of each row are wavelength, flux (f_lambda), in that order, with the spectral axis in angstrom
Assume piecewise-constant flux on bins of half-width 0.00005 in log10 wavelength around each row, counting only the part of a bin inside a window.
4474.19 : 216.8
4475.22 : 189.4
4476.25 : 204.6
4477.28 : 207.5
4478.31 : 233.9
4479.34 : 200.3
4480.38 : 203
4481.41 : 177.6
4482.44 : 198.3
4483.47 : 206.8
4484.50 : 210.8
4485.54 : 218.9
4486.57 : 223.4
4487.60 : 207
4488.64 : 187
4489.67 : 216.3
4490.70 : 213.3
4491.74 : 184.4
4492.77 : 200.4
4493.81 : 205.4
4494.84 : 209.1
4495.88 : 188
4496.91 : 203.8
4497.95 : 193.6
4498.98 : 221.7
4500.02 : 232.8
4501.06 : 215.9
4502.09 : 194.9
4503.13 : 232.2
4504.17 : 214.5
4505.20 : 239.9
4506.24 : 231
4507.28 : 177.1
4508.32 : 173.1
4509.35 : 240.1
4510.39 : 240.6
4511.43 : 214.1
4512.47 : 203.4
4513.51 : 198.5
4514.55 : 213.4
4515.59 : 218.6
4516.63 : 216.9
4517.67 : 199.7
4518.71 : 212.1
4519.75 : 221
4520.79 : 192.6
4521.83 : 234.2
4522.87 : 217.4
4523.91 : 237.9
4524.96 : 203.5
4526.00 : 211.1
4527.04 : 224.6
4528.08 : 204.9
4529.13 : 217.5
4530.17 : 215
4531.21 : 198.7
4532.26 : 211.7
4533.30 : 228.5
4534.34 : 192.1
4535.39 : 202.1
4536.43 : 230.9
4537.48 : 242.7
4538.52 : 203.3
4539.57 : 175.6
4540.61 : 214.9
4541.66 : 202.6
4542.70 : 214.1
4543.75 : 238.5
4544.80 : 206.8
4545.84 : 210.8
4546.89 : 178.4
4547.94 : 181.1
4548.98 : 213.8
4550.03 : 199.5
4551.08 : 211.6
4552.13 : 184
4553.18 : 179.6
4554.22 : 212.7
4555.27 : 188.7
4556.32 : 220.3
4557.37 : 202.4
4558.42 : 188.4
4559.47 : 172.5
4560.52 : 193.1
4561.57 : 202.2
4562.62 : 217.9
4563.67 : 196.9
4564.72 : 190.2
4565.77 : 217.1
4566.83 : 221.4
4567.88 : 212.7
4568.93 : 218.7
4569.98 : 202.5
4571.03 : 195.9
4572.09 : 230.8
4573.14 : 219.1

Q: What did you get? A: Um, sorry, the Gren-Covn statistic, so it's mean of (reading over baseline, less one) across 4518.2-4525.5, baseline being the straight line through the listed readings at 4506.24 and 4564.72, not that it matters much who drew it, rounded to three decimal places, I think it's -0.014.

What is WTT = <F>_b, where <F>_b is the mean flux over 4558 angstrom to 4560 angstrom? 180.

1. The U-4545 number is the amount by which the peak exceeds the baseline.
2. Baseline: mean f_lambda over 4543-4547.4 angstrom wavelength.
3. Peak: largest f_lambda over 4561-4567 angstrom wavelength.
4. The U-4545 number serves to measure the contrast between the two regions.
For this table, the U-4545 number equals 13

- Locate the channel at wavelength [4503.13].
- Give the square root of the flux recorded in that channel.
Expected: 15.2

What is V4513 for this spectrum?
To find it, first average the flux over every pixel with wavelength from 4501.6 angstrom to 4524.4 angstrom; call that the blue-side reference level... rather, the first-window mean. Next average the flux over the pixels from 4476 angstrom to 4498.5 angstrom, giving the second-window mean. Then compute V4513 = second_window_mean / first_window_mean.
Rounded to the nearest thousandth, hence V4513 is 0.951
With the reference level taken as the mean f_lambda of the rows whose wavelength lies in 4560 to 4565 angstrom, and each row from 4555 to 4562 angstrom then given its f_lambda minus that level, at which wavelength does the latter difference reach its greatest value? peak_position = 4556.32 angstrom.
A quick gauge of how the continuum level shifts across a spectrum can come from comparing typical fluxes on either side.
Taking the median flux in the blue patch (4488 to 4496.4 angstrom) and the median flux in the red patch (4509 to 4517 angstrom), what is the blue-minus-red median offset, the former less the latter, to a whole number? -13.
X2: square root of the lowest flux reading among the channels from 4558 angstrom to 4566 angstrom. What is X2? 13.1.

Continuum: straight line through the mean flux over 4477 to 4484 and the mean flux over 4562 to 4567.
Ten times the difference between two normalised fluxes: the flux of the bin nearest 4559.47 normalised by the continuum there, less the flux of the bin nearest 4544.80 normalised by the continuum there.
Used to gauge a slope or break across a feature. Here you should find -1.7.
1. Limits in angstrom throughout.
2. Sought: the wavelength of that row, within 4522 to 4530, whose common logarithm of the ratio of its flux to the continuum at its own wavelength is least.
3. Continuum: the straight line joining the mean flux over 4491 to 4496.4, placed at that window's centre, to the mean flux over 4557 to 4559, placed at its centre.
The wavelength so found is 4524.96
